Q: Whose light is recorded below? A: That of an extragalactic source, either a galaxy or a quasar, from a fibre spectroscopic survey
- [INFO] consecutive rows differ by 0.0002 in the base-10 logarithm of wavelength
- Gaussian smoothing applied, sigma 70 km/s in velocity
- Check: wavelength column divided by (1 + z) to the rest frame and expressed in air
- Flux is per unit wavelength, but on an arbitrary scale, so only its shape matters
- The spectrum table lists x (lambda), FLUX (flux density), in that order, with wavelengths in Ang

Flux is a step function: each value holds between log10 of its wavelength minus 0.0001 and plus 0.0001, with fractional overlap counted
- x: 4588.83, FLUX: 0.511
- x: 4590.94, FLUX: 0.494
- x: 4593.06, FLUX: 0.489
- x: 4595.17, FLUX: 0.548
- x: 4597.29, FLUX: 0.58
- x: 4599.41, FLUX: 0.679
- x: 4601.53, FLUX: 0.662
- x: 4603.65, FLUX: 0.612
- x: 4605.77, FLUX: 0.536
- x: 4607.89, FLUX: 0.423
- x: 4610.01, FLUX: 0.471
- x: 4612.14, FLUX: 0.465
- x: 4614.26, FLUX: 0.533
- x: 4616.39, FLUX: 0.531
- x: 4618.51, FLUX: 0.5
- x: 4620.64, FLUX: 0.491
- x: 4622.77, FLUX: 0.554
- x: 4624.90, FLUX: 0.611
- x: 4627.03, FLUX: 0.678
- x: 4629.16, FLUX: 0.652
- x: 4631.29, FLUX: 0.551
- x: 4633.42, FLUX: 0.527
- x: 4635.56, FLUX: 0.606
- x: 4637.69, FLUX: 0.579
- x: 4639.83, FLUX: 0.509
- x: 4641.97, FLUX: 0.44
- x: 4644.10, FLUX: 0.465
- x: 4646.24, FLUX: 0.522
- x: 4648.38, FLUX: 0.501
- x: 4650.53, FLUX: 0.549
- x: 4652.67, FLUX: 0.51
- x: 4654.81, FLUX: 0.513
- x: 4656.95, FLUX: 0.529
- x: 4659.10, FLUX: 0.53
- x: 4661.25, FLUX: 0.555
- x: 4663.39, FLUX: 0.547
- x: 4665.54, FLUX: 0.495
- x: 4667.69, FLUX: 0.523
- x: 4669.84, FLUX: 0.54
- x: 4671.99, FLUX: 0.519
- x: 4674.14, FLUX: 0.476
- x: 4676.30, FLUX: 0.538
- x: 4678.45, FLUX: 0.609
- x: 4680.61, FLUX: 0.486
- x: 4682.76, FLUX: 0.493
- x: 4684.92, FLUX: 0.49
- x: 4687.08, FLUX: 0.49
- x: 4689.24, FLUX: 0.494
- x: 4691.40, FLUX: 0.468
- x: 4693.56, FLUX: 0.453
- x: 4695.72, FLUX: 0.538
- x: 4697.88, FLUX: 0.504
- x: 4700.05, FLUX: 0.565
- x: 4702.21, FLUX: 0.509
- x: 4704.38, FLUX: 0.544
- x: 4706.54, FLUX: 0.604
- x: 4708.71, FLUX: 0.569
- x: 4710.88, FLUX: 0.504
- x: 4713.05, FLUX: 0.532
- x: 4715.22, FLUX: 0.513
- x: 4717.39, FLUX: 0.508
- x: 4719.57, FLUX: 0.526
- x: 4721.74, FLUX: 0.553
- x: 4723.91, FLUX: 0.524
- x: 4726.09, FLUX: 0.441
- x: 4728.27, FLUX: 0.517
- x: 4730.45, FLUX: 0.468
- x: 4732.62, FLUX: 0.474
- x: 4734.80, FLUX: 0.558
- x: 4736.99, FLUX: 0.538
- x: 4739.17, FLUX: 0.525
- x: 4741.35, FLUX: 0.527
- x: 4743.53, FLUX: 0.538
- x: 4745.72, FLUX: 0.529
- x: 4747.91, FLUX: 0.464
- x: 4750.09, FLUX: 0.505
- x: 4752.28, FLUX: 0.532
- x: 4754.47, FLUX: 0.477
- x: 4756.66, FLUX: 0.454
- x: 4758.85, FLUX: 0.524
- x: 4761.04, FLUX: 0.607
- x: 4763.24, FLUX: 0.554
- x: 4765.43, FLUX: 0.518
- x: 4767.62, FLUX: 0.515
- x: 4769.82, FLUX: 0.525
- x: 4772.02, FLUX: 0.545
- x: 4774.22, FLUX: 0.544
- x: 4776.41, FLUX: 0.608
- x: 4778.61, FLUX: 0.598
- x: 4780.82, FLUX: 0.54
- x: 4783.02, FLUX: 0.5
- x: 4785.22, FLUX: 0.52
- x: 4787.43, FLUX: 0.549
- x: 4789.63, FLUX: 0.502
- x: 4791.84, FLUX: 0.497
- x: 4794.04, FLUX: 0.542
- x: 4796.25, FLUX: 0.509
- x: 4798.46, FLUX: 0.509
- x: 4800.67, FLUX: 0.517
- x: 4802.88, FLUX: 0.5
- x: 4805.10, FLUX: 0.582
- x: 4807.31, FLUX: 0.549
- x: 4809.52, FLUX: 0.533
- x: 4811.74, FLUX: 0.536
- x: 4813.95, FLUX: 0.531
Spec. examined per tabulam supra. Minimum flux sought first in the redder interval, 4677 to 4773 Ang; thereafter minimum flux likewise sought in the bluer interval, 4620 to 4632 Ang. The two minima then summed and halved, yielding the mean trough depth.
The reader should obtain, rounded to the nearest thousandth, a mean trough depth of 0.466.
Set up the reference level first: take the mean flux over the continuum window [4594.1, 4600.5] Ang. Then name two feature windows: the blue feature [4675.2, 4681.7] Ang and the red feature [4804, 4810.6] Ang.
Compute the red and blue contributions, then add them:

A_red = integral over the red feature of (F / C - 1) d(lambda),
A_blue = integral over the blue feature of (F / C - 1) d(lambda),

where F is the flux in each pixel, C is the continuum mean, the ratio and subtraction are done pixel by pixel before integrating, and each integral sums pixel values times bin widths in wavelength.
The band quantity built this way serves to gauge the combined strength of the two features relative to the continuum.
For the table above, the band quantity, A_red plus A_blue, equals -1.1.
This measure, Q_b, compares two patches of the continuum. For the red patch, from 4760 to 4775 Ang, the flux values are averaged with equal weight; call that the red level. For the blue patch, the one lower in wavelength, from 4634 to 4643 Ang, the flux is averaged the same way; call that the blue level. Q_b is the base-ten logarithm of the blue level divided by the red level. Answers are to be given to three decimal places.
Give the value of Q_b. -0.008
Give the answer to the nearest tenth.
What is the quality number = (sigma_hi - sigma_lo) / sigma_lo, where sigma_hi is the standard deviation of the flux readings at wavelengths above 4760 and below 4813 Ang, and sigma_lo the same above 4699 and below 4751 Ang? -0.1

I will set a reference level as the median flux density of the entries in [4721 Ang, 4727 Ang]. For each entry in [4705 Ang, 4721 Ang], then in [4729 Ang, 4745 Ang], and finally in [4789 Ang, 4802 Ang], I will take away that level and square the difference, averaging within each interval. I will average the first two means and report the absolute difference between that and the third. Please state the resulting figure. 0.0008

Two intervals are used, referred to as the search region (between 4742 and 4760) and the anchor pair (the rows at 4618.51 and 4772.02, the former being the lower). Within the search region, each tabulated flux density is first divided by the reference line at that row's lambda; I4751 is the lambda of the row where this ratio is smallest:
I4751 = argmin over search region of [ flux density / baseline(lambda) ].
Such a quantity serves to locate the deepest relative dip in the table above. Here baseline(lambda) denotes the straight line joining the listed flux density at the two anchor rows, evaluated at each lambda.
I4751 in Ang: 4756.66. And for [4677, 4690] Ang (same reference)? 4680.61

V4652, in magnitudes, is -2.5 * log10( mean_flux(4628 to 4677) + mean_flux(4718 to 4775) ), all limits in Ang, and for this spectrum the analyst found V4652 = -0.051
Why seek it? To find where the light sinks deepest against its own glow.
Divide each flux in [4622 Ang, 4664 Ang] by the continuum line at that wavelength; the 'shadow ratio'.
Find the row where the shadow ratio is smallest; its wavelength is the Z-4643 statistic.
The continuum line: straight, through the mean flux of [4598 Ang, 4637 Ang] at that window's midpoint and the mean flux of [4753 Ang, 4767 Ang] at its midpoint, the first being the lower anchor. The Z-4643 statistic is 4641.97 Ang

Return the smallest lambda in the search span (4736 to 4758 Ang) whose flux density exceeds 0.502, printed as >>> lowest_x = 4736.99 Ang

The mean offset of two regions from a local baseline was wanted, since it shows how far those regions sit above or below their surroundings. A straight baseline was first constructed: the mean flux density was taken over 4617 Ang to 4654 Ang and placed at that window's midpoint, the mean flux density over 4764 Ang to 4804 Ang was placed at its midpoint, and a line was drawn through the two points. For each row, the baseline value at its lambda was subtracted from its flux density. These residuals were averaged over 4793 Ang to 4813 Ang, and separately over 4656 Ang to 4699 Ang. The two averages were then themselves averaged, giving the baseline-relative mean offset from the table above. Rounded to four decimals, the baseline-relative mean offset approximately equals -0.0117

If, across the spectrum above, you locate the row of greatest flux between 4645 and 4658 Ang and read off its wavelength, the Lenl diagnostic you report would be 4650.53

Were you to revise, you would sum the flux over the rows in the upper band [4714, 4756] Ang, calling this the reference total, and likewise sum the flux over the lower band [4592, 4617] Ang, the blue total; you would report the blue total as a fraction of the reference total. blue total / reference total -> 0.67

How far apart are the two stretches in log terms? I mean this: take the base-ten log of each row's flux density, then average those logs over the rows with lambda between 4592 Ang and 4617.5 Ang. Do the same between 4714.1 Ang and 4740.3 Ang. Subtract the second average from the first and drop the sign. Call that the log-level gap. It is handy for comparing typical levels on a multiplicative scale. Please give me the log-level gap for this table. 0.023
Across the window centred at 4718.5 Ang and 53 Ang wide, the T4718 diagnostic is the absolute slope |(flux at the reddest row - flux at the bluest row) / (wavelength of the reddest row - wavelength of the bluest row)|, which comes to 0.0017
